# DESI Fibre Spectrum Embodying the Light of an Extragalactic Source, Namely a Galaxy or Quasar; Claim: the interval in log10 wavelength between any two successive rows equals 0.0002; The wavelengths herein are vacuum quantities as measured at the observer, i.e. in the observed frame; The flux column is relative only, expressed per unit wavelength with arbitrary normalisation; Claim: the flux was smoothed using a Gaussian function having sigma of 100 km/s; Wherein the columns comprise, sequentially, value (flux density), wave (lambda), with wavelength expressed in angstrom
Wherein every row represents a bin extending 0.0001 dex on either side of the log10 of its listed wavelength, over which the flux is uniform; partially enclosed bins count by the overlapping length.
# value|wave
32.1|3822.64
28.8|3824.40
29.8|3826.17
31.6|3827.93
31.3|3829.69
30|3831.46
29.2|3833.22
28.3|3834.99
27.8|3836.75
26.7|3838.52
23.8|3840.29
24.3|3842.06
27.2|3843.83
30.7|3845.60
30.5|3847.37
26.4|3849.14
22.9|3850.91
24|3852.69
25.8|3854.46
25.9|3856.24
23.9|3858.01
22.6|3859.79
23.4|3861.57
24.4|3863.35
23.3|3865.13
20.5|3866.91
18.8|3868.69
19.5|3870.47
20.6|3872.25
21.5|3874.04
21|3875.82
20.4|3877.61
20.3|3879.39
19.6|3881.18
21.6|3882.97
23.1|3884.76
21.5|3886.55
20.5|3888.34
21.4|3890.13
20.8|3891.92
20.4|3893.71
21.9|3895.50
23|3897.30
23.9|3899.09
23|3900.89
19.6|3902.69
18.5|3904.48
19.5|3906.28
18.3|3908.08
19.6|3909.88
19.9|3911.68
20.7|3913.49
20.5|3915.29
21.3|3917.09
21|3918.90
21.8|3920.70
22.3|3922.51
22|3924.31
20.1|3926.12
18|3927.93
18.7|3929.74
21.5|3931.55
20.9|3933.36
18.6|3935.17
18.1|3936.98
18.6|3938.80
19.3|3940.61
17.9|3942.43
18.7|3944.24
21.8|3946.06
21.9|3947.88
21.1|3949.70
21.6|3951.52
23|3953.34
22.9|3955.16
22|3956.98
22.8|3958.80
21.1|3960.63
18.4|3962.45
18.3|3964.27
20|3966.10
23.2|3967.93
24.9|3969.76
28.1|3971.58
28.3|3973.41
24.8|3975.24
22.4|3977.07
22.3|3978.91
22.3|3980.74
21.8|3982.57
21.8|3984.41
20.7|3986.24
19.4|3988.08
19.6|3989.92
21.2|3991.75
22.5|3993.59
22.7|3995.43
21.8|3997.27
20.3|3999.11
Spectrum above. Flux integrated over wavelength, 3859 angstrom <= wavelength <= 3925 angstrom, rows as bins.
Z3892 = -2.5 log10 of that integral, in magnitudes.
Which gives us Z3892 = -7.9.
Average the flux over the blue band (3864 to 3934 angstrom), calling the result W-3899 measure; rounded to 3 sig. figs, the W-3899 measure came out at 20.8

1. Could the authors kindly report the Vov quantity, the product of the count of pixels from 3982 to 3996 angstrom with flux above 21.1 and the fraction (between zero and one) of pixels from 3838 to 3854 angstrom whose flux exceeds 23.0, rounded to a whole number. 4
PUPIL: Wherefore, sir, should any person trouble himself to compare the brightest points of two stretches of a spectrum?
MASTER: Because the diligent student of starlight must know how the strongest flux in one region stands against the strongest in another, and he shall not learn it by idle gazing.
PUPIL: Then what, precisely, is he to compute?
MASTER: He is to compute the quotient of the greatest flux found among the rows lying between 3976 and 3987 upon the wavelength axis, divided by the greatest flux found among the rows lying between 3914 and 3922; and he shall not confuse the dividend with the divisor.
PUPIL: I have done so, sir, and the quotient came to 1.03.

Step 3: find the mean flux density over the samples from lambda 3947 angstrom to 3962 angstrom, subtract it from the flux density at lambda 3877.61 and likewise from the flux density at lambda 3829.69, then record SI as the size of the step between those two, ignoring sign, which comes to 11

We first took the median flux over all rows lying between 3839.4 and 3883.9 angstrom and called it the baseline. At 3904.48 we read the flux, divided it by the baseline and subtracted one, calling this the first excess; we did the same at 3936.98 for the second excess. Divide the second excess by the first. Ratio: 1.1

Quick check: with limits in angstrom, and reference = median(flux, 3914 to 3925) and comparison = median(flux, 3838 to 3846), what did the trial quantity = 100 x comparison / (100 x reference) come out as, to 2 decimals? 1.24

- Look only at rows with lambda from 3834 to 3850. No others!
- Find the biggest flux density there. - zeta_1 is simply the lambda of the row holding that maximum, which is 3845.60 angstrom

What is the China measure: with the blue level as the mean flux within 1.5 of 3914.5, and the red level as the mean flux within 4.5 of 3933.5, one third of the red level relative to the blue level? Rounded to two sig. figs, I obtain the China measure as 0.32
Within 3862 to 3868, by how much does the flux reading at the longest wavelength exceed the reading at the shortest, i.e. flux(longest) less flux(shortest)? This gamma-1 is -3.9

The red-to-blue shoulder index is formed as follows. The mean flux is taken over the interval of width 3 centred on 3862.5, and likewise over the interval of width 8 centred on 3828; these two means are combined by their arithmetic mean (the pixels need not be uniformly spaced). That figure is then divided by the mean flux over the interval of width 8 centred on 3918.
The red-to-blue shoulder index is 1.3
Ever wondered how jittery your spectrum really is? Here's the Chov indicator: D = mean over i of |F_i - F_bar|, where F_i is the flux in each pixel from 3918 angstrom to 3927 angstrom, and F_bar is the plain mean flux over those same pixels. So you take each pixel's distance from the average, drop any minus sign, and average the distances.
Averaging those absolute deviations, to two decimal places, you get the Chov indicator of 0.71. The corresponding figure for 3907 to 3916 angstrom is 0.68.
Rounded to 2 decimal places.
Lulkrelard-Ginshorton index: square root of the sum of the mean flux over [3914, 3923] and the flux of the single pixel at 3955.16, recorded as 6.65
